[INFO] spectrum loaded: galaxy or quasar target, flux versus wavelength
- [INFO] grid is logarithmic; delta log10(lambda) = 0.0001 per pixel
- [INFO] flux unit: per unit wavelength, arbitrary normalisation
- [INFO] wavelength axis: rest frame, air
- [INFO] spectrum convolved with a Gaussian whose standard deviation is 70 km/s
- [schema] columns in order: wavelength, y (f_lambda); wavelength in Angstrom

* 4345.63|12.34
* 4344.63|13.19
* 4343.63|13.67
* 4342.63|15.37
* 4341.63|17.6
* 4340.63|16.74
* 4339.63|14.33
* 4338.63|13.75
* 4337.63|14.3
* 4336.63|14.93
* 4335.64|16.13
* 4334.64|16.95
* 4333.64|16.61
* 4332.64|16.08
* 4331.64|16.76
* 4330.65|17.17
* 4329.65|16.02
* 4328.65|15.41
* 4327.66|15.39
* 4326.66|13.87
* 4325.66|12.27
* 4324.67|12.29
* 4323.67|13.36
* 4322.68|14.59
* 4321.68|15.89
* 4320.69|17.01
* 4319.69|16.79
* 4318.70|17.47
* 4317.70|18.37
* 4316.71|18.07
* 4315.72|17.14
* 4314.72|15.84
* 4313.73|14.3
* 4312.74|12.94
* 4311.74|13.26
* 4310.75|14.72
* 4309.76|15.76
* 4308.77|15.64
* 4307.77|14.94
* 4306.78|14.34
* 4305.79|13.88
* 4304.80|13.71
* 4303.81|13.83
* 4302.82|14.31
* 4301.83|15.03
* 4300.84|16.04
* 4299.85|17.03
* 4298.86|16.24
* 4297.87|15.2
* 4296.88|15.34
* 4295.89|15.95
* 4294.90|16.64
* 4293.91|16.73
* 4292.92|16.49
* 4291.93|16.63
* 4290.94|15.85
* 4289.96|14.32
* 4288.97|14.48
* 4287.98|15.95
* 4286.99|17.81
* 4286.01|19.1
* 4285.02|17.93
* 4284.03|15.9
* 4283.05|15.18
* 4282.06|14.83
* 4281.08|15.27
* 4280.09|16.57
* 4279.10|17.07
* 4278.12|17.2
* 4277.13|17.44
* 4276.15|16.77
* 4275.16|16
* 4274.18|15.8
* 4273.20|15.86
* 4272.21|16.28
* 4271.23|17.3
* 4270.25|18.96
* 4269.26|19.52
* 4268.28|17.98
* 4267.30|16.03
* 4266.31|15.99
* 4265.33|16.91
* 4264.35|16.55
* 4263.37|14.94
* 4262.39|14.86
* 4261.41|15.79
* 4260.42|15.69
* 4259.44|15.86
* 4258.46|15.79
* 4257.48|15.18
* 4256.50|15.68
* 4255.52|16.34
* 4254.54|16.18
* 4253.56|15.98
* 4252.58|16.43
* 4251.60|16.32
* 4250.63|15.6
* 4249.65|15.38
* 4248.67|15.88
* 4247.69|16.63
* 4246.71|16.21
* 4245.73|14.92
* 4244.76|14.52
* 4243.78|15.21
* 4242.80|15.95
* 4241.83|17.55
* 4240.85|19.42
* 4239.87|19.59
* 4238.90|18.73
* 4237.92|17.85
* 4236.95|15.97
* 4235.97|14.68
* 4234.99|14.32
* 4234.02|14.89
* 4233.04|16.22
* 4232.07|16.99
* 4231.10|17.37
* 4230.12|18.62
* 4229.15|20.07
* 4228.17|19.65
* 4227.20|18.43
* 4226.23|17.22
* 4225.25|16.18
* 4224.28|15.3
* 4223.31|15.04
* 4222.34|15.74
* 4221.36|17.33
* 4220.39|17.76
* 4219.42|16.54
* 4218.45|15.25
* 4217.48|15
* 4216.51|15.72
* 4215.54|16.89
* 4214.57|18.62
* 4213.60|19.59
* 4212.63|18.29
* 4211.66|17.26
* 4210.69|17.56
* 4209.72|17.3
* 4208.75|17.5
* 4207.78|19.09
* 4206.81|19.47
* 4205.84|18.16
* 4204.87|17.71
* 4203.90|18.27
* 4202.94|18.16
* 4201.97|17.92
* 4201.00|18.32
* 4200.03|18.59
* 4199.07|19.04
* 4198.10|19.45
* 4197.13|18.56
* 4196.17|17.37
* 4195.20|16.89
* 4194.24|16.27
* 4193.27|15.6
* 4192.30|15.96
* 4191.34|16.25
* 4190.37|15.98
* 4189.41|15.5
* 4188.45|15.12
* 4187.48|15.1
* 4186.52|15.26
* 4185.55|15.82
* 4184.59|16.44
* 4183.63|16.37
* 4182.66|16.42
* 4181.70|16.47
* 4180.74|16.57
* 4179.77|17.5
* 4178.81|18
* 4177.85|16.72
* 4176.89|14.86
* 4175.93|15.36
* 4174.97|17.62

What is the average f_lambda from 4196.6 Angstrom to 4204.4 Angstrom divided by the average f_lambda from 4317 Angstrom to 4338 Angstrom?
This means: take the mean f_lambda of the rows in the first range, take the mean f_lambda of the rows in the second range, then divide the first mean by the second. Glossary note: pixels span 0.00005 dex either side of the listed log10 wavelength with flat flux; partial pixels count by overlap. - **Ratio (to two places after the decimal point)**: 1.19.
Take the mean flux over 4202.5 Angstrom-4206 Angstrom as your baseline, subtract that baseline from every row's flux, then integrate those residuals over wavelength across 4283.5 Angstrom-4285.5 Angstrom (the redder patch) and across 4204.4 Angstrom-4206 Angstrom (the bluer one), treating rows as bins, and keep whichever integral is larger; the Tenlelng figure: -0.3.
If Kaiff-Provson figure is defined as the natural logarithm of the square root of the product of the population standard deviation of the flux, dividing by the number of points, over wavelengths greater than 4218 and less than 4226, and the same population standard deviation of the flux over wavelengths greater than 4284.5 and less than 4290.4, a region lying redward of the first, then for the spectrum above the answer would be 0.27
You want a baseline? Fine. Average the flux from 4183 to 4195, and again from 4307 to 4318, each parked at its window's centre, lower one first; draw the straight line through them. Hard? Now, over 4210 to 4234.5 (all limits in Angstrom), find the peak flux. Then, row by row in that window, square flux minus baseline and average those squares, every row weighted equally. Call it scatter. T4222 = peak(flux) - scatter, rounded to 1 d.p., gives 16.0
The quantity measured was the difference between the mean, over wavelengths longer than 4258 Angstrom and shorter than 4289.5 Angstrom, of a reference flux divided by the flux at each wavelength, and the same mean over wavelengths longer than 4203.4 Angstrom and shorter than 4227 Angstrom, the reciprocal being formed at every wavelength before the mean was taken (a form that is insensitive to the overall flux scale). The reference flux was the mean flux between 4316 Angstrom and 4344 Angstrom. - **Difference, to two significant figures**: 0.039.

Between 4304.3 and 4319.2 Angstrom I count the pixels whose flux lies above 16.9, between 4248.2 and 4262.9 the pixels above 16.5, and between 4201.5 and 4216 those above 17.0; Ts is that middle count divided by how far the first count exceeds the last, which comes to 0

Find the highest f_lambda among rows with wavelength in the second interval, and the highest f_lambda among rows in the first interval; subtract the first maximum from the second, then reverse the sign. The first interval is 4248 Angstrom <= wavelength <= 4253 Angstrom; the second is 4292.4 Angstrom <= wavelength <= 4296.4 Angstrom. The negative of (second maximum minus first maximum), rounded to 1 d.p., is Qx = -0.3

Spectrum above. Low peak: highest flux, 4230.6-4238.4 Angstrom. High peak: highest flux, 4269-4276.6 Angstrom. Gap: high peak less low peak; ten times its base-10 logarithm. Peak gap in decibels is 2.2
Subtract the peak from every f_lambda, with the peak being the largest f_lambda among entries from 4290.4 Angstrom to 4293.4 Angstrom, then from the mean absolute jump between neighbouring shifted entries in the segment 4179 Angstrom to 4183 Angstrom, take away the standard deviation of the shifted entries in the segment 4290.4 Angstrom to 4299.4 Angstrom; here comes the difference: -0.2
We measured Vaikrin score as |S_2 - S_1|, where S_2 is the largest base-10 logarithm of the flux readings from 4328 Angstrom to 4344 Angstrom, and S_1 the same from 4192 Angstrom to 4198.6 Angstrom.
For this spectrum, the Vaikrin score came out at 0.043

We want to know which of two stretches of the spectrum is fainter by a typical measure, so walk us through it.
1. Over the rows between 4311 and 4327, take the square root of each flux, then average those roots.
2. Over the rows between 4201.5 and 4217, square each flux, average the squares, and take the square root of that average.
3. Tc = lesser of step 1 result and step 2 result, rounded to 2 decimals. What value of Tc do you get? 3.89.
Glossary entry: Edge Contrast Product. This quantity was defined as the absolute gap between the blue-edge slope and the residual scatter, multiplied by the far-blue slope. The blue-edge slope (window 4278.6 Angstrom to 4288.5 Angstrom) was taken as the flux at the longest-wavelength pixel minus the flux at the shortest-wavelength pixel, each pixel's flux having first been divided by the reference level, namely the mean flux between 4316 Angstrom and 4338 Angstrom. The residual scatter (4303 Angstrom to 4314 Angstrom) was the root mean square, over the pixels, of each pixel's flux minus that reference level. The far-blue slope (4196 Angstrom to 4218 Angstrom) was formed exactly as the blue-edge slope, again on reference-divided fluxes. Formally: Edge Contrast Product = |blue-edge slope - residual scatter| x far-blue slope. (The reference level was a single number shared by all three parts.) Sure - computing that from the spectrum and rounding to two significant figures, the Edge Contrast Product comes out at -0.26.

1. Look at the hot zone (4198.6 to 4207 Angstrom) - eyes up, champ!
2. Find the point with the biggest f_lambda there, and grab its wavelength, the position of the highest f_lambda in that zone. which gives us 4206.81 Angstrom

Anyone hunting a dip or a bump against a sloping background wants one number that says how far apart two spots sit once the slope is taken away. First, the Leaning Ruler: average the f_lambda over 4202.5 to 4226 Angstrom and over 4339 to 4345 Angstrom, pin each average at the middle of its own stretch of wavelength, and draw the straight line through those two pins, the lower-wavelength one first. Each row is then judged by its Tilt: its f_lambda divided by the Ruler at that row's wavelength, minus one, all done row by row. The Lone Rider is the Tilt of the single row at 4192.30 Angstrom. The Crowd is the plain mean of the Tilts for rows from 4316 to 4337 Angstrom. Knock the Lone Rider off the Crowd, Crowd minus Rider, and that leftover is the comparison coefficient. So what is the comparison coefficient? 0.12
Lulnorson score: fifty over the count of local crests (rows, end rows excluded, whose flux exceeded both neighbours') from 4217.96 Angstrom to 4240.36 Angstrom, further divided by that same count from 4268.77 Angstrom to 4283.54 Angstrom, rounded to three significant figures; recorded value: 25.0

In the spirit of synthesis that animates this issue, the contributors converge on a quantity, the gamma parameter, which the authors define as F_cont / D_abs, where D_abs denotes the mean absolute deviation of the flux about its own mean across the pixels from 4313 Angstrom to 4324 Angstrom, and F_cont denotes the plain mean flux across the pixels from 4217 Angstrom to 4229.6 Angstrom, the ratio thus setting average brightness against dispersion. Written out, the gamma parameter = 13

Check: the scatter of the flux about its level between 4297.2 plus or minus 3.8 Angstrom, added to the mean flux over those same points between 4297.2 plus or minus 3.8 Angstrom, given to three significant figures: 16.8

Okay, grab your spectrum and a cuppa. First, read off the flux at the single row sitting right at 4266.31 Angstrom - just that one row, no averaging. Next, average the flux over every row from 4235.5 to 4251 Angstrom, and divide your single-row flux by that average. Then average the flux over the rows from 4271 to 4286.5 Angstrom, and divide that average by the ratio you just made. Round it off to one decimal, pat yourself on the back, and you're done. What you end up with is 17.1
